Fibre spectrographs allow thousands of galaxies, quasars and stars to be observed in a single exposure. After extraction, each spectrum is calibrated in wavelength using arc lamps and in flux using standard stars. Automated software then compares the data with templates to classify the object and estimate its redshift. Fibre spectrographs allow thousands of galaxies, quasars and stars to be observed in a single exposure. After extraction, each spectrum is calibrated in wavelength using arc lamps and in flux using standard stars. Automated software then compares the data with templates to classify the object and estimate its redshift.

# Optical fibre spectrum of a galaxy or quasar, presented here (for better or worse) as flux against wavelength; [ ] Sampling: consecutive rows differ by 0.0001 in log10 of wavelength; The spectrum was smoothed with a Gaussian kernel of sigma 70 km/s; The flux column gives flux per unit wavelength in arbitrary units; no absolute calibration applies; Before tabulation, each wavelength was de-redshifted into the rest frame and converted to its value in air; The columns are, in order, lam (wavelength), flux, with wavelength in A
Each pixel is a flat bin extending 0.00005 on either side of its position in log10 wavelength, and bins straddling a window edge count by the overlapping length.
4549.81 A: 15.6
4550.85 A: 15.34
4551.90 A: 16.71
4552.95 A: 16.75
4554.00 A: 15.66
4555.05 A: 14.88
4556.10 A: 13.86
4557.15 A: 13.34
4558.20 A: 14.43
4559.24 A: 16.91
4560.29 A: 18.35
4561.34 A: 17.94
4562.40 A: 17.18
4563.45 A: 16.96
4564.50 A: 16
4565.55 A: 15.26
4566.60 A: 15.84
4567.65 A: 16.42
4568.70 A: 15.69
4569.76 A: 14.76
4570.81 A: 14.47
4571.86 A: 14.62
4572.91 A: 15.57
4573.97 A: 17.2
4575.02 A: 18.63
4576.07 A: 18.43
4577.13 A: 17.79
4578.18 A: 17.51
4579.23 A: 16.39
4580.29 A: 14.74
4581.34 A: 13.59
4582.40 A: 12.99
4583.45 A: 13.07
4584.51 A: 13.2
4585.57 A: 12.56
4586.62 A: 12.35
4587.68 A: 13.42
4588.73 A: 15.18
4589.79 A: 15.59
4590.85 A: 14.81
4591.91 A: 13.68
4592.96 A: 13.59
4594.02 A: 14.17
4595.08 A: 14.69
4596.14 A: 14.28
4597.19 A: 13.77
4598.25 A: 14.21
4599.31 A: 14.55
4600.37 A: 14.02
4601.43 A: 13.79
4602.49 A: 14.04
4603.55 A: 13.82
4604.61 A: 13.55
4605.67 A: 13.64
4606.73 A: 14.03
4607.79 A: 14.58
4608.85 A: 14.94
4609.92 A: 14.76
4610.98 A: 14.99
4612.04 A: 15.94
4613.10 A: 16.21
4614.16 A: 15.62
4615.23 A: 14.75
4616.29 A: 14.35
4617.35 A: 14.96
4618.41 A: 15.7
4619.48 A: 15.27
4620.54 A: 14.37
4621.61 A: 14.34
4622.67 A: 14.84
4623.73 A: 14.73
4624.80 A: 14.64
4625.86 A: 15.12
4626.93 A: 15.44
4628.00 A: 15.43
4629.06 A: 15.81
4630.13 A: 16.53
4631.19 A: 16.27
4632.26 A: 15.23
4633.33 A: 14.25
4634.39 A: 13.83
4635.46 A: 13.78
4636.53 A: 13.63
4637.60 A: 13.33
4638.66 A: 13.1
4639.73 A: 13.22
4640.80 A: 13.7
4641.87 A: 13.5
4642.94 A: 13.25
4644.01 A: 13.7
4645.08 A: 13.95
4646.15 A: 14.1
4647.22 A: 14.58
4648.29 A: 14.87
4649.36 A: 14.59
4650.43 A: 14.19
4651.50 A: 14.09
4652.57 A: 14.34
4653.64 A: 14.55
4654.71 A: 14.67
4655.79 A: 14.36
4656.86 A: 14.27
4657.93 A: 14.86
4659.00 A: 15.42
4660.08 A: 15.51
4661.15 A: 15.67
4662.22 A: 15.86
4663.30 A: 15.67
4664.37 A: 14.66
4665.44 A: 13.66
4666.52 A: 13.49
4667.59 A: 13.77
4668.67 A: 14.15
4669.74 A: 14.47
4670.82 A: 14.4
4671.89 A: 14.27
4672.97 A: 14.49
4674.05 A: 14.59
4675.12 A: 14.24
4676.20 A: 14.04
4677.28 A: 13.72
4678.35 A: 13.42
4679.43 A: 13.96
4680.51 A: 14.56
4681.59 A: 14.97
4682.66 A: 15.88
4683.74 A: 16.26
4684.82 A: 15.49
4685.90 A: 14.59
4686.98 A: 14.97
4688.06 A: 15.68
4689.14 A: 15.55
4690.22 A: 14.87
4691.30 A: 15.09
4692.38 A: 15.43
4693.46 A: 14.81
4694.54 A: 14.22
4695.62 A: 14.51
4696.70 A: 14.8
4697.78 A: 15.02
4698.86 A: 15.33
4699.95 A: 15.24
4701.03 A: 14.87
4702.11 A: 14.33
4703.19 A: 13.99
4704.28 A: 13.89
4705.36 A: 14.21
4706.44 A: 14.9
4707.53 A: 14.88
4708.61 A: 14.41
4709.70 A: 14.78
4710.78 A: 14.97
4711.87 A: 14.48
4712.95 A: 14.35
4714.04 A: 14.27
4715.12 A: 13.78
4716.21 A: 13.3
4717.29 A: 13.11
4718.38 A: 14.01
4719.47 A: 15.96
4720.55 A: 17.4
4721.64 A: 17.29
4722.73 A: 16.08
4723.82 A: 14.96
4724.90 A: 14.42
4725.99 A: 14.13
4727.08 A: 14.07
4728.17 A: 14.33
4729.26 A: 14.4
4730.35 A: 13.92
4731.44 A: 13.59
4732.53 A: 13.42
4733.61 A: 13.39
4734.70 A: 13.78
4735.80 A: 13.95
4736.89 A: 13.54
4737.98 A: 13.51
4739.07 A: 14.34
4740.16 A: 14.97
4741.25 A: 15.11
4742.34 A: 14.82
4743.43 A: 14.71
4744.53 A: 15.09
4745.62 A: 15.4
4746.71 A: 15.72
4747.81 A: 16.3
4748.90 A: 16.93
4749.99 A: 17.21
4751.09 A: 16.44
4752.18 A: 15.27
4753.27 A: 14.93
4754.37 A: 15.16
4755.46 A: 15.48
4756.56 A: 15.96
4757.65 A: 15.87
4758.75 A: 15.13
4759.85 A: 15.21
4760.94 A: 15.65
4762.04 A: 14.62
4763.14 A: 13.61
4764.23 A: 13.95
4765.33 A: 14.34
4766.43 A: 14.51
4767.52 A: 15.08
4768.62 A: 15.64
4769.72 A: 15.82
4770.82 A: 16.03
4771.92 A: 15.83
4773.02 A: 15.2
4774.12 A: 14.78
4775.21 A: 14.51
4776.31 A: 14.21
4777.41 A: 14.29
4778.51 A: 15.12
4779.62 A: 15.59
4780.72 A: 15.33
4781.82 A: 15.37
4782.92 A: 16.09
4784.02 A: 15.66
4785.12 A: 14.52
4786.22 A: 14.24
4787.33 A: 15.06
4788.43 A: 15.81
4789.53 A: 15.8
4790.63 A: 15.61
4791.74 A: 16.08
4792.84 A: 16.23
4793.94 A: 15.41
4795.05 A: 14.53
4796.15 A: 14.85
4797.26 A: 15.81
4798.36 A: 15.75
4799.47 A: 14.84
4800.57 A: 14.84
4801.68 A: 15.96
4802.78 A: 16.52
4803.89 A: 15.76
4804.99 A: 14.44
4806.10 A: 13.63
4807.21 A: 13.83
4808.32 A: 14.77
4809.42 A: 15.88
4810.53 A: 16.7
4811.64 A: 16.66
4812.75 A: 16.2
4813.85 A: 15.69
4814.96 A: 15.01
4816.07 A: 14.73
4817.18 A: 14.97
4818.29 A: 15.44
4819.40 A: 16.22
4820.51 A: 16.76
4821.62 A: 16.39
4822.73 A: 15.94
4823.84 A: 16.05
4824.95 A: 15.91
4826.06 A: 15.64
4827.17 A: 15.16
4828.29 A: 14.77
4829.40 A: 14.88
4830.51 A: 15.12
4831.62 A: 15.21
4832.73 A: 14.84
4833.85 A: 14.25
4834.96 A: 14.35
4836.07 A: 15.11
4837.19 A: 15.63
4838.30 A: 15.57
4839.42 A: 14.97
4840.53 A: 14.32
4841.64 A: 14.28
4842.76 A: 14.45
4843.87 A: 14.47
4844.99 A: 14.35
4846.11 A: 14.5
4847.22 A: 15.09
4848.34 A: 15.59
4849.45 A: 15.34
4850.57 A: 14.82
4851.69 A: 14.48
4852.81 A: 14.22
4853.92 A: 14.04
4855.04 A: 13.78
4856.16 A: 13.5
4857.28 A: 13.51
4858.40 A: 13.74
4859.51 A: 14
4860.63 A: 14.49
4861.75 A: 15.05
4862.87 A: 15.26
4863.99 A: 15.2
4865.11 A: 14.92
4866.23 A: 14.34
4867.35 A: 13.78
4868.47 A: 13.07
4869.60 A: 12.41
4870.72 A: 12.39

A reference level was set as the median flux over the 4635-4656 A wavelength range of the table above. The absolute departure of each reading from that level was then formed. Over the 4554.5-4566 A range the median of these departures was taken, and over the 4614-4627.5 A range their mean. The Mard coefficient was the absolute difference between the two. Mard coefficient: 1.1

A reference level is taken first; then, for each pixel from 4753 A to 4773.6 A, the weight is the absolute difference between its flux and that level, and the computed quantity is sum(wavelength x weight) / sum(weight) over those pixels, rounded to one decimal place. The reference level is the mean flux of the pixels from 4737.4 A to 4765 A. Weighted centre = 4763.9 A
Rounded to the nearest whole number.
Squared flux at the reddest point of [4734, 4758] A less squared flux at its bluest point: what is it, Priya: 62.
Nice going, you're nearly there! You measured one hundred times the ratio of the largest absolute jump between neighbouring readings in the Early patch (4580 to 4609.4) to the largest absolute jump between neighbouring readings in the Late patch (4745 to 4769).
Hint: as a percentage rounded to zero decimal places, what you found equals 150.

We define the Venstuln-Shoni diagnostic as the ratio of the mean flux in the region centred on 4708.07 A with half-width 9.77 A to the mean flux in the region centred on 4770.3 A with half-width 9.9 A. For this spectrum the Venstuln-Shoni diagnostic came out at 0.964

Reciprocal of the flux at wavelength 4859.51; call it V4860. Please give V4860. 0.0714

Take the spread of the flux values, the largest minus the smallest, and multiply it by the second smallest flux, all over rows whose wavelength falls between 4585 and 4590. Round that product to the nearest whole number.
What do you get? 41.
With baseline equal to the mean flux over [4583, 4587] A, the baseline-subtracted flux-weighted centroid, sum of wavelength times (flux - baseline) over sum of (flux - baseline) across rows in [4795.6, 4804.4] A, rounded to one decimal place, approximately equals 4800.3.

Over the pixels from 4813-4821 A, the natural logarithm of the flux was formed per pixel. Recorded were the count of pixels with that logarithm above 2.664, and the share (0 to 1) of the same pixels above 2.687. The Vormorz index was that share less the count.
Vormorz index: -6.0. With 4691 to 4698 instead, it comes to -5.3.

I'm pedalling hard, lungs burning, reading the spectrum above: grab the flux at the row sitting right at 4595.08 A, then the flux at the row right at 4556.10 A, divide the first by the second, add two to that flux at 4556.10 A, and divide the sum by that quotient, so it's 15.0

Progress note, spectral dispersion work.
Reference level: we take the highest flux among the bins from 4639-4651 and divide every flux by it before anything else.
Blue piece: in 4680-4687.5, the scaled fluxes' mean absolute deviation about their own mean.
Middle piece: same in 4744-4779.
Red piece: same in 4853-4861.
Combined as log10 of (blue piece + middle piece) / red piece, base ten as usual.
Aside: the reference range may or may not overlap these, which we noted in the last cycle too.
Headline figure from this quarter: 0.65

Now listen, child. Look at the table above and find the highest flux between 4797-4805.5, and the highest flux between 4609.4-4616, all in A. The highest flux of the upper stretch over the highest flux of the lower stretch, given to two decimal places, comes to 1.02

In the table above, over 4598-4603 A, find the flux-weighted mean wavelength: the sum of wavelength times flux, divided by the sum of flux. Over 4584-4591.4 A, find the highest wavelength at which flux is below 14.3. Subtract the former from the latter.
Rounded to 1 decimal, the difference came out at -12.7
